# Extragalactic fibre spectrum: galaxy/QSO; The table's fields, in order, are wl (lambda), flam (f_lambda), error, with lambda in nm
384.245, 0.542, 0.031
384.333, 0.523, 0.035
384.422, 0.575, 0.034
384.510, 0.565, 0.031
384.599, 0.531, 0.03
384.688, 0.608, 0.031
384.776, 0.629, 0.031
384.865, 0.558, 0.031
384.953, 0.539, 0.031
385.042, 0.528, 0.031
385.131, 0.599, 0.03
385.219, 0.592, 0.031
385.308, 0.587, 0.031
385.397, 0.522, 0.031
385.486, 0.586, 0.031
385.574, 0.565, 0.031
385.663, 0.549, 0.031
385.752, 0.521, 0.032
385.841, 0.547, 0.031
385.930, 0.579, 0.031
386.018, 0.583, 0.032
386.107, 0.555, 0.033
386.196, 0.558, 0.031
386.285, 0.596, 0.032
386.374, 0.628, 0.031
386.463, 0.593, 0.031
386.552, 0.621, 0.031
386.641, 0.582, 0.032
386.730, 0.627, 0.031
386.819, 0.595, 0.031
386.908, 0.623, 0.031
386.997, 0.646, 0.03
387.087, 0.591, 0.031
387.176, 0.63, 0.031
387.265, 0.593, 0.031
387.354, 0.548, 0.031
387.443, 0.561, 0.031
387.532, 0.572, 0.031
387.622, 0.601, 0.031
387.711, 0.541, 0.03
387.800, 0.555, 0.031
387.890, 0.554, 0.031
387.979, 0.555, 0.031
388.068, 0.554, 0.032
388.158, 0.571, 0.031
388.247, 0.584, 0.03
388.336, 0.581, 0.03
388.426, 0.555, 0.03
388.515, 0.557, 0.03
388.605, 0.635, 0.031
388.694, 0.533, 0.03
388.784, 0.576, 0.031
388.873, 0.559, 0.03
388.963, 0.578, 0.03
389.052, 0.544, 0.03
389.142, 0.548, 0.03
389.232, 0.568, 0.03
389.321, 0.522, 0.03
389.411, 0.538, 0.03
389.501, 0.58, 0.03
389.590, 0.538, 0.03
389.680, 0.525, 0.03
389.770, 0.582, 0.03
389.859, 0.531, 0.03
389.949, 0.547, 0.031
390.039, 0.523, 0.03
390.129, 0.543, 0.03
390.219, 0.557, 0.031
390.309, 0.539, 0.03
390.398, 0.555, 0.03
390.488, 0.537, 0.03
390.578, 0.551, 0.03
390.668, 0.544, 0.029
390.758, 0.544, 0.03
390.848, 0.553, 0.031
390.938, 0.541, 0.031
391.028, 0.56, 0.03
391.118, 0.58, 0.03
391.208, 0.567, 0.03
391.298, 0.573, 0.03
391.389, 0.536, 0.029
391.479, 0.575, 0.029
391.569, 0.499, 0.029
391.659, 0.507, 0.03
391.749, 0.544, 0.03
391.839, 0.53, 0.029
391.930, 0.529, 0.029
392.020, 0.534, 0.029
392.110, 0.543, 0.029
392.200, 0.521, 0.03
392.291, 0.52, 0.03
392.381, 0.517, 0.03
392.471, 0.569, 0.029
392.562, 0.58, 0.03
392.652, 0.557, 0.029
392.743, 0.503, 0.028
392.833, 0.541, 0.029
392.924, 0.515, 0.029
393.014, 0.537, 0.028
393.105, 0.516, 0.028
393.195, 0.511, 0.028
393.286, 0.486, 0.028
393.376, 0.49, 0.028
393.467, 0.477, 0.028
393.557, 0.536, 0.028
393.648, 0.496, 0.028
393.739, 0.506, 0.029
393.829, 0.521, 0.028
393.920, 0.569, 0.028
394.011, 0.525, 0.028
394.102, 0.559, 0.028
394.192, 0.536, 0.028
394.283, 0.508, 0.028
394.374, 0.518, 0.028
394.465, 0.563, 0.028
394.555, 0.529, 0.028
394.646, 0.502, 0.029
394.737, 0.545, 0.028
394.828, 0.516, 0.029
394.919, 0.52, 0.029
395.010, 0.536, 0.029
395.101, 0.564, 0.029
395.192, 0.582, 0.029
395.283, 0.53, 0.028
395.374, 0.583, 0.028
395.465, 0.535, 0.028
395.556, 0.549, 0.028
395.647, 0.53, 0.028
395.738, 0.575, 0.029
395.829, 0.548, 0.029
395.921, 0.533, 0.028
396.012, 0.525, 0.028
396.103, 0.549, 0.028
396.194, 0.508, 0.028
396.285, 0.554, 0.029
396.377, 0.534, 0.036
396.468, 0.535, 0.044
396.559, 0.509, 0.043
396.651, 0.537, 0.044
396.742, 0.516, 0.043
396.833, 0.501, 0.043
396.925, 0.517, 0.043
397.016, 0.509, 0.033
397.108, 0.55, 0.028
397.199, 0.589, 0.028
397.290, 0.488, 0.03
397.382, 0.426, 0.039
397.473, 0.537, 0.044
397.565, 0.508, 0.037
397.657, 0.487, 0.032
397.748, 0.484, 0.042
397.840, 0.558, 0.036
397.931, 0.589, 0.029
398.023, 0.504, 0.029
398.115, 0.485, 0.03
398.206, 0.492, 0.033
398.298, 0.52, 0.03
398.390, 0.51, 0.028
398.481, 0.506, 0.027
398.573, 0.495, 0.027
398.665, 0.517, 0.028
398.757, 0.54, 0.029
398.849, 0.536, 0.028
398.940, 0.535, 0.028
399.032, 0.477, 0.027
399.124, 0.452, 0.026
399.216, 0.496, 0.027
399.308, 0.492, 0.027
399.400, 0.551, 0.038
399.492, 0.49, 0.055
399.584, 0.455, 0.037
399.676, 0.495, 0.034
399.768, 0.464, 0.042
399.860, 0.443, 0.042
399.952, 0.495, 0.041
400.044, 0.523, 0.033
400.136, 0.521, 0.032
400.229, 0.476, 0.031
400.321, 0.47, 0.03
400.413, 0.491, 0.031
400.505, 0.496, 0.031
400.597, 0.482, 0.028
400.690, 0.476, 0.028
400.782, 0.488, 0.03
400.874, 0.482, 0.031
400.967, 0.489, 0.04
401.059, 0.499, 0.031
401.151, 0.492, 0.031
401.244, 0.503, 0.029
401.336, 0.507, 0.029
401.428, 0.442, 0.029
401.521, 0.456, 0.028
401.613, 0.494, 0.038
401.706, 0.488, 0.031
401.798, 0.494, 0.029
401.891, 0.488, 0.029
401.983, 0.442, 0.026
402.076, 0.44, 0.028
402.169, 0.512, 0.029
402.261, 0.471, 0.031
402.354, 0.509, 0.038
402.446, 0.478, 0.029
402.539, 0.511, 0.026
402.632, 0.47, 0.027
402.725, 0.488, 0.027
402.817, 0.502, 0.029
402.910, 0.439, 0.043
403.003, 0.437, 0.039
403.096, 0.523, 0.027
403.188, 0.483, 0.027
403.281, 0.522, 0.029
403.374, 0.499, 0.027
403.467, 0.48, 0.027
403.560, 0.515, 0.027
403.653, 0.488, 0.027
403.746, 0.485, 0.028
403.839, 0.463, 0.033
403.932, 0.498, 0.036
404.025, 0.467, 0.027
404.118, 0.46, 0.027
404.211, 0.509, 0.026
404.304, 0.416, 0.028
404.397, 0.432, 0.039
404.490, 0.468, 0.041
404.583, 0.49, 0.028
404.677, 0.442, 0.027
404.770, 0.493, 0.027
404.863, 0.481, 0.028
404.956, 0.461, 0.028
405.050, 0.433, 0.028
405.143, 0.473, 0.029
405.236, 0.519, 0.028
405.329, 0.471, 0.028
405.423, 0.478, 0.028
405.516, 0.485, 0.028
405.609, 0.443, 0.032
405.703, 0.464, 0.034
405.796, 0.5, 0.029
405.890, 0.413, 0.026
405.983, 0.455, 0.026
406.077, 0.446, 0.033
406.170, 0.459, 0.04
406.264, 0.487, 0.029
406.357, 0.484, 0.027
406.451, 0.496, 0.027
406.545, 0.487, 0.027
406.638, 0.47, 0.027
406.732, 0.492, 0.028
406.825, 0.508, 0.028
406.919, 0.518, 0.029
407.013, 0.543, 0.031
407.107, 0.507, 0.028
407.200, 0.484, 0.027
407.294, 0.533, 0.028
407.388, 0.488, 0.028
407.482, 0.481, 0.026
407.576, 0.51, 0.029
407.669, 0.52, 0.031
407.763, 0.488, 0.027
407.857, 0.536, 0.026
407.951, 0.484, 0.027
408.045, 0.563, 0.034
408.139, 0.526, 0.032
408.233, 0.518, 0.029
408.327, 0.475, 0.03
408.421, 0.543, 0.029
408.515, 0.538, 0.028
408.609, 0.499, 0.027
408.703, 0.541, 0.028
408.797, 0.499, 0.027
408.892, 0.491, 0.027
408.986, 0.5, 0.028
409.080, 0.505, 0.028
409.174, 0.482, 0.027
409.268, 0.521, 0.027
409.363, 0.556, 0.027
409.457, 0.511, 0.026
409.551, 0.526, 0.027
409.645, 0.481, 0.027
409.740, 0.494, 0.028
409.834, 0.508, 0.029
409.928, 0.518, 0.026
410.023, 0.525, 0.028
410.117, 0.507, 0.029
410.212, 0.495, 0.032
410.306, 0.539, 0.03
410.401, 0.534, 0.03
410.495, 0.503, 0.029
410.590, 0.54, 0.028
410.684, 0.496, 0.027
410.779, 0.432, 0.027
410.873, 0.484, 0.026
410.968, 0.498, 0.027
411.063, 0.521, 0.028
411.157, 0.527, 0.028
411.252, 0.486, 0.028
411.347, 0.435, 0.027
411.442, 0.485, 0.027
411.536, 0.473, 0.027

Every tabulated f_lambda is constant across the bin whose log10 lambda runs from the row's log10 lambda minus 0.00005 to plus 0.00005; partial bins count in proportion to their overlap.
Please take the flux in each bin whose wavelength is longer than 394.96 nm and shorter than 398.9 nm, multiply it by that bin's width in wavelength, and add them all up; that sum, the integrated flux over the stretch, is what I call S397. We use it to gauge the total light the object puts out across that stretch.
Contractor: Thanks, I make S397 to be 2.1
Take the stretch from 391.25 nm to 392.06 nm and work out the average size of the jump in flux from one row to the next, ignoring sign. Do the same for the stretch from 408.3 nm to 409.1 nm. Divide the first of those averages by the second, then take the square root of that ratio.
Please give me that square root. 1.00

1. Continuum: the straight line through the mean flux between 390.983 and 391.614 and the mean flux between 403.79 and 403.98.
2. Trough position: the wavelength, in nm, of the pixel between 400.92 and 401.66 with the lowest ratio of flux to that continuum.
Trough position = 401.428 nm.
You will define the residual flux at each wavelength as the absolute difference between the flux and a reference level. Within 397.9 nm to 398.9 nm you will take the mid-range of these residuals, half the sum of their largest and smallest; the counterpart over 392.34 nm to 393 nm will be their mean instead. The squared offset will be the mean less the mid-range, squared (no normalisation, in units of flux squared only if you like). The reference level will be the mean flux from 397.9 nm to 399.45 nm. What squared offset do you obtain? 0.0001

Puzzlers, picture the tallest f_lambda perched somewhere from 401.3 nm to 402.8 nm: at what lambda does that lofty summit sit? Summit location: 402.169 nm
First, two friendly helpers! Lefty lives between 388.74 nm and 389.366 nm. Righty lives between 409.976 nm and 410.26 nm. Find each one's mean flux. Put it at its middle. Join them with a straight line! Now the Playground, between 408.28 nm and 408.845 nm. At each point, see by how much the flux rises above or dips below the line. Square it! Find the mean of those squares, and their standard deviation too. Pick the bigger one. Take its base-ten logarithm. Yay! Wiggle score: -3.16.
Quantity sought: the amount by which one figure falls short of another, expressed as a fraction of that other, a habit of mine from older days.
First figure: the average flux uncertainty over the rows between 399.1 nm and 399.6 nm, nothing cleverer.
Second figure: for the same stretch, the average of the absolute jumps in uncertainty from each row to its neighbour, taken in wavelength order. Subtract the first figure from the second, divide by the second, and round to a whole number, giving -3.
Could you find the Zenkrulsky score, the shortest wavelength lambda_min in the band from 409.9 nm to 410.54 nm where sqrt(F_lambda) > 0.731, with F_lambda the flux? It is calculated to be 410.306 nm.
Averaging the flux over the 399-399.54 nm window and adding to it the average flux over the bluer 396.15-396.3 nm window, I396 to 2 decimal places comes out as 1.02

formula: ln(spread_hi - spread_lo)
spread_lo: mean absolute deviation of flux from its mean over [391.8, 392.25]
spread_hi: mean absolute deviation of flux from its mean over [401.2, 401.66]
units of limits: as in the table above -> -3.9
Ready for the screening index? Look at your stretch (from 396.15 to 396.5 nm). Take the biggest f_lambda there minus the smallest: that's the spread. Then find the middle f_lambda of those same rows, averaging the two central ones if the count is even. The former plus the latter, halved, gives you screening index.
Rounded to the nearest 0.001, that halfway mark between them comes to 0.290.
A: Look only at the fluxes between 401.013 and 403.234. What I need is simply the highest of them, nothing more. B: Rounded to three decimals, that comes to 0.523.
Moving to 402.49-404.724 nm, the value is 0.523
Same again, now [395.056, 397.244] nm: 0.589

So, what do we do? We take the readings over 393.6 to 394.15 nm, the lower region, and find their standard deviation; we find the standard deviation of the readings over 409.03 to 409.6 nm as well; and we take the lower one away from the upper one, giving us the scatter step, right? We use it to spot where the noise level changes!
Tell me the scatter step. -0.004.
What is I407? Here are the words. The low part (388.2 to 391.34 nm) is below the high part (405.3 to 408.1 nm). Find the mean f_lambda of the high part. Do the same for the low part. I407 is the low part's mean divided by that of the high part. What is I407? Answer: 1.13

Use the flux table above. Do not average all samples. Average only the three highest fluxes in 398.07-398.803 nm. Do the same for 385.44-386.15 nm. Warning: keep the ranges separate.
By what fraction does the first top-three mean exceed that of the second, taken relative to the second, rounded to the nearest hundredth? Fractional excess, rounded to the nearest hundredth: -0.10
